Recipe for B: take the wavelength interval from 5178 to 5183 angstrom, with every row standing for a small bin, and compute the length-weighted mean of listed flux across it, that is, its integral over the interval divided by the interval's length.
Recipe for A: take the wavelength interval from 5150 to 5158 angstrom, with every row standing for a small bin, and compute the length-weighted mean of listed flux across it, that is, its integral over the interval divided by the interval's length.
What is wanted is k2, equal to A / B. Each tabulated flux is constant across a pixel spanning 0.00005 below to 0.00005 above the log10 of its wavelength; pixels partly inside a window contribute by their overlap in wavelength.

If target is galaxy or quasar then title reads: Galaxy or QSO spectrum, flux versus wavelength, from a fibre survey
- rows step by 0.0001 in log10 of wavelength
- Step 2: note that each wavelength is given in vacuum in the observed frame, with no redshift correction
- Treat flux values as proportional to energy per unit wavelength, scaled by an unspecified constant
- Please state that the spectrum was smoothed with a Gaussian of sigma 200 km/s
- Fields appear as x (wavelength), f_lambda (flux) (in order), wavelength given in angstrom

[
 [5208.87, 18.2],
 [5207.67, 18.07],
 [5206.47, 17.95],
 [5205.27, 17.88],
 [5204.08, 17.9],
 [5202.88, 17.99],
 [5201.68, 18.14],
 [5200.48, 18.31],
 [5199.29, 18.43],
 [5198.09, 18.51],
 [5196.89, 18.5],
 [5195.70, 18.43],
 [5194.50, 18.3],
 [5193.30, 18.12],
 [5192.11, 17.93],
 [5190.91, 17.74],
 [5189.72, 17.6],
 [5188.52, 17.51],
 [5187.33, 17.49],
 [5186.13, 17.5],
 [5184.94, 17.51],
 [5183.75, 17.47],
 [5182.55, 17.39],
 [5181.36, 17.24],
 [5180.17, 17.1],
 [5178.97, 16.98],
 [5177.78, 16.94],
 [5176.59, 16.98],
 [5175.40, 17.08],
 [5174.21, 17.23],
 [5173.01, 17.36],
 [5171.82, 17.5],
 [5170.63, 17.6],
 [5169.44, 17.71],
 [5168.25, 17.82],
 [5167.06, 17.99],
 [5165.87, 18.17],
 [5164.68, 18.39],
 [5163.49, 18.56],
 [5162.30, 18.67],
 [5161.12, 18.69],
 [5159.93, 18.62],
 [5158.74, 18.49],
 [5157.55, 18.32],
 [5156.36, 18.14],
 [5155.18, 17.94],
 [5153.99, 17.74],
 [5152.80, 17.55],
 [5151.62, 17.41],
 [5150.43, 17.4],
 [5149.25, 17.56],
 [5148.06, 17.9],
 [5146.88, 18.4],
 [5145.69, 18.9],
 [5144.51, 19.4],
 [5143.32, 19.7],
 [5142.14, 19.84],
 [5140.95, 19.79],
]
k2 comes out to 1.04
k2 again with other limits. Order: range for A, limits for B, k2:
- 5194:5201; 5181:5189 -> 1.06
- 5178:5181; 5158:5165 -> 0.92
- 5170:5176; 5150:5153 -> 0.99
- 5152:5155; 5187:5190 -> 1.01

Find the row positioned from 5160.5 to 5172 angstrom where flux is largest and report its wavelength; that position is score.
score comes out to 5161.12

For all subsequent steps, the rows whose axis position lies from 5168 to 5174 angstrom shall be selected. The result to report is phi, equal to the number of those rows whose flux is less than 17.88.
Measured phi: 5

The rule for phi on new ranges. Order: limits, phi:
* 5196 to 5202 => 0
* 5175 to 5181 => 5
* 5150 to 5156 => 4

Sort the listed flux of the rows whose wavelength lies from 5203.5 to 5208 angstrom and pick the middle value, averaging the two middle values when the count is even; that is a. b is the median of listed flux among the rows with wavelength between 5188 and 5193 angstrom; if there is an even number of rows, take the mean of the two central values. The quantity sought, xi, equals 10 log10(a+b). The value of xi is 15.5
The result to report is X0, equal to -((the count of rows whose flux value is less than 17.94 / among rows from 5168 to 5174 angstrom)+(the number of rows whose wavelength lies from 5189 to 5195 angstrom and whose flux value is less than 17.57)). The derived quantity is -5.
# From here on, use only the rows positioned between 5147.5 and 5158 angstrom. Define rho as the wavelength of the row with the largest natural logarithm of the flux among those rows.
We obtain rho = 5157.55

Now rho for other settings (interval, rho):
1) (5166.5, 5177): 5167.06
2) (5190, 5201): 5198.09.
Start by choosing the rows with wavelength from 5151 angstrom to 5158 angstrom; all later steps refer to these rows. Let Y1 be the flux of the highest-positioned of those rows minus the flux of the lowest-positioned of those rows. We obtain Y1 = 0.9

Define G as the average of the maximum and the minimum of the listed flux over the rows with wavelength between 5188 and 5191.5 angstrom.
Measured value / 17.6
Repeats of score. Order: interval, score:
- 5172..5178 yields 5173.01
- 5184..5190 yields 5189.72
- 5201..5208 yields 5201.68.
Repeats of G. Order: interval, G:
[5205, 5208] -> 18.0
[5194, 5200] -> 18.4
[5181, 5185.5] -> 17.4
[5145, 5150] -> 18.2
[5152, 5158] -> 17.9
